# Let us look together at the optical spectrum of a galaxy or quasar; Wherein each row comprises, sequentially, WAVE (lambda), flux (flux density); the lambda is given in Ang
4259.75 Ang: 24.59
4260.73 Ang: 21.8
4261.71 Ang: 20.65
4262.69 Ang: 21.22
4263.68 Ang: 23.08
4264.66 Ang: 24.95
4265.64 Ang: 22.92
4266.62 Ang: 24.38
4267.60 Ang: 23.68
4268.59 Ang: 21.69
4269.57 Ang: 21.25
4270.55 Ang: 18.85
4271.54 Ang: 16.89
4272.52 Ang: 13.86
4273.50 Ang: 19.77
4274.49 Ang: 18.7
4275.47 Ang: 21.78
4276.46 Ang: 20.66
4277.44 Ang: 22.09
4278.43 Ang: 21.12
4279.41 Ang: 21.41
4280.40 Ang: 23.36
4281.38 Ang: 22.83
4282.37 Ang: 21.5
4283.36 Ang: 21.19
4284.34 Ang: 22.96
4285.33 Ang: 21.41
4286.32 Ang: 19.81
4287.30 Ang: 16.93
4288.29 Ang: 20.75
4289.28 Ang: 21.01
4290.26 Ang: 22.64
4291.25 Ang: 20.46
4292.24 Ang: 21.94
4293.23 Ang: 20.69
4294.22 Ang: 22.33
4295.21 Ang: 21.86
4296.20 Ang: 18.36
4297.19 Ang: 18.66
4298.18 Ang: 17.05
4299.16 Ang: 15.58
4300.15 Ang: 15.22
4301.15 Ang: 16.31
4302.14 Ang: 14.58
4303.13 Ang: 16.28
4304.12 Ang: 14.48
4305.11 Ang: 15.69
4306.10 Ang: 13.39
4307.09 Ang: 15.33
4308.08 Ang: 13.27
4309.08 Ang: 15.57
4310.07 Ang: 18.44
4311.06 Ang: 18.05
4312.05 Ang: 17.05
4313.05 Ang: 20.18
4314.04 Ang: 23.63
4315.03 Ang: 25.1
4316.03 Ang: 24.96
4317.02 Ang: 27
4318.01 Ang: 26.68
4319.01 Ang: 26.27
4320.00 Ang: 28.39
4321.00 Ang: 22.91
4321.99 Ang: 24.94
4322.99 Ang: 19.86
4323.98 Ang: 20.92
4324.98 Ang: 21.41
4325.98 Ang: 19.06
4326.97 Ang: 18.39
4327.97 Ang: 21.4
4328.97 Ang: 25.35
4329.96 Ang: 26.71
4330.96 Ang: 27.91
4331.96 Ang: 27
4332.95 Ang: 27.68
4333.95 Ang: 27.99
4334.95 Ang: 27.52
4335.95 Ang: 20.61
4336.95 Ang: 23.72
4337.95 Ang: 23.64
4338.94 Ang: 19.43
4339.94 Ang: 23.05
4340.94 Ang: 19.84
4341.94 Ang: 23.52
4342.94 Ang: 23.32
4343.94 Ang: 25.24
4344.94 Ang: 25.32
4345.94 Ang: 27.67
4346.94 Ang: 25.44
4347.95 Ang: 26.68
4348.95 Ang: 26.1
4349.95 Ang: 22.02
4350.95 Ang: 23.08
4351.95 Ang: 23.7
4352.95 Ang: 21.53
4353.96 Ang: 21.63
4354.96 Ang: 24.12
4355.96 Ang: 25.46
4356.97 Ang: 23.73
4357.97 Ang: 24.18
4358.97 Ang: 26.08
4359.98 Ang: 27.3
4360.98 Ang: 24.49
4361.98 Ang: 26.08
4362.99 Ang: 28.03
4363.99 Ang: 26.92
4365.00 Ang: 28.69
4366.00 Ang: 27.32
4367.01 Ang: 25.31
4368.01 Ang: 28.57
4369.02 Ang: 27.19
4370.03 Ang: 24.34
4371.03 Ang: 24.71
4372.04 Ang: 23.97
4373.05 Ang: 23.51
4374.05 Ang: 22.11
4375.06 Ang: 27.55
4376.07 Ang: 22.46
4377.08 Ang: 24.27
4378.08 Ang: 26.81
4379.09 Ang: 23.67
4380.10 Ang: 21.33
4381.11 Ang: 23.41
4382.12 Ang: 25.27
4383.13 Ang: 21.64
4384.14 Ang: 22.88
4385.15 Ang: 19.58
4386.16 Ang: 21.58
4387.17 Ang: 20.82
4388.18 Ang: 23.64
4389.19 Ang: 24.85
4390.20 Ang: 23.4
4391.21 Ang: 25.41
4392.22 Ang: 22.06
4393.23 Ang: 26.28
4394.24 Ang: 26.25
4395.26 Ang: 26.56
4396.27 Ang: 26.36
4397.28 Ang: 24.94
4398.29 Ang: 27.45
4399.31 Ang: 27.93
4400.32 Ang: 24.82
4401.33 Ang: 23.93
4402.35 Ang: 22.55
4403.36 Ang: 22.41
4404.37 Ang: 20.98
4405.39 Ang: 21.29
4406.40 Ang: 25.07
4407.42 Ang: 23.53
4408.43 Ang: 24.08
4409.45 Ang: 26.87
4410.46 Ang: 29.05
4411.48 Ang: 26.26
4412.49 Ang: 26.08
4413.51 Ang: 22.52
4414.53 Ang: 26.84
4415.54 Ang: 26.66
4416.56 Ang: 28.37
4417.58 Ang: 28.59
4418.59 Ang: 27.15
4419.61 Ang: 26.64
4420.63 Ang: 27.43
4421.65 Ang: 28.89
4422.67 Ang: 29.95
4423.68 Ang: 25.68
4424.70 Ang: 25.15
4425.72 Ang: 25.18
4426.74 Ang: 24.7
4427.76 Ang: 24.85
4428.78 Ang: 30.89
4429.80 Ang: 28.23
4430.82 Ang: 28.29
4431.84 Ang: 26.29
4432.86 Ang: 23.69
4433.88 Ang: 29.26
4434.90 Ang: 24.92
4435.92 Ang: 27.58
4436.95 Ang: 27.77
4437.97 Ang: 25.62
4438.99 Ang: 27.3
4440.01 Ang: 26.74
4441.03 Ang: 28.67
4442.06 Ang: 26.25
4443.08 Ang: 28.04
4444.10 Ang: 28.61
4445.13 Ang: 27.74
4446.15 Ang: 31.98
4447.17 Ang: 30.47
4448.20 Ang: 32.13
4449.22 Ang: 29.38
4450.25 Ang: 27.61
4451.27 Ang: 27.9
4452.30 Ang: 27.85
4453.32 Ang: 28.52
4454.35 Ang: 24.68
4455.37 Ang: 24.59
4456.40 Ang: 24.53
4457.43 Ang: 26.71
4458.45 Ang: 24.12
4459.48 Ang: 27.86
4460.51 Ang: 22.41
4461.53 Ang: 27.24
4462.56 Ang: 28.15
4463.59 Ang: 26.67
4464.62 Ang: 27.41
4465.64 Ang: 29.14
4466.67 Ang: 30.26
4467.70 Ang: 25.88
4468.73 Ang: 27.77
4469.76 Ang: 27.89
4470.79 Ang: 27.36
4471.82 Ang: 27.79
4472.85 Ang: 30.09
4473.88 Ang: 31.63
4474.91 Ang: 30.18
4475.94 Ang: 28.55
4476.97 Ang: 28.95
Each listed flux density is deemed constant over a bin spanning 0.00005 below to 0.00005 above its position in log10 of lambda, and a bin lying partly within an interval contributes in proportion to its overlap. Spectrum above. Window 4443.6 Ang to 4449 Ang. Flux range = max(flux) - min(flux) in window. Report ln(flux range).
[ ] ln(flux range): 1.48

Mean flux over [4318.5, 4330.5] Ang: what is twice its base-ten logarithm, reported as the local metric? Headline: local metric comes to 2.72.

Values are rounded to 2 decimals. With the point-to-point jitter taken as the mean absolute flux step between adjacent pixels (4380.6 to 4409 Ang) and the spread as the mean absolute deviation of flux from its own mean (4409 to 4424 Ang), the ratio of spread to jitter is 0.75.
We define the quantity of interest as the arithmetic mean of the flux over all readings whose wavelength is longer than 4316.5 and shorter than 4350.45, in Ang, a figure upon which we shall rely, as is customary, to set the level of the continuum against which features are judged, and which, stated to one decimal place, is 24.2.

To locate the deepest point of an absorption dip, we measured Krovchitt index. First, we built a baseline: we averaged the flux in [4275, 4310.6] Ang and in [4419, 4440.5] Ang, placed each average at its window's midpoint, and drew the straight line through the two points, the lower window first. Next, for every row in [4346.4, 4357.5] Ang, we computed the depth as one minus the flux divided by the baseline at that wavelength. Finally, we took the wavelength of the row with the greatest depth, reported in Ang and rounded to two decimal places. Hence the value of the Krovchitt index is 4352.95 Ang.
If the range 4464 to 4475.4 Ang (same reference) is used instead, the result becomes 4467.70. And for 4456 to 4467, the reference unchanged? 4460.51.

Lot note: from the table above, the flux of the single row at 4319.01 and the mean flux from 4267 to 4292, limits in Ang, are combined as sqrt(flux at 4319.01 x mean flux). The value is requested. 23.3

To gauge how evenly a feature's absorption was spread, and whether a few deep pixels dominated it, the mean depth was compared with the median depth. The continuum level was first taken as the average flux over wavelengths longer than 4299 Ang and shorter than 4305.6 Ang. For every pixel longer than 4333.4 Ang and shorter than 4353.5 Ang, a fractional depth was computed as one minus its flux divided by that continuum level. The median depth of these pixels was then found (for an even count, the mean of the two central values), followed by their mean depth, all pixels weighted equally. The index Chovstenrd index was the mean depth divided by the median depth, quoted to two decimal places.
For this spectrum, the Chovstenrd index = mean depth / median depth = 1.04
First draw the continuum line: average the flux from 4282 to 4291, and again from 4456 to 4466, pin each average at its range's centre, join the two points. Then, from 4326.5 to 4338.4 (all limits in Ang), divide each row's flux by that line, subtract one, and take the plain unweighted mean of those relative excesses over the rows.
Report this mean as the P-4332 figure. 0.11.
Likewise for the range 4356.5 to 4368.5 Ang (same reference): 0.13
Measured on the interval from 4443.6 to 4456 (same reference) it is 0.09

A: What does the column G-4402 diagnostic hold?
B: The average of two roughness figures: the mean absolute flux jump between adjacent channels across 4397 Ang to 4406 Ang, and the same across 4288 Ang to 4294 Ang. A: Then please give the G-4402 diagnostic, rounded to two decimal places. 1.32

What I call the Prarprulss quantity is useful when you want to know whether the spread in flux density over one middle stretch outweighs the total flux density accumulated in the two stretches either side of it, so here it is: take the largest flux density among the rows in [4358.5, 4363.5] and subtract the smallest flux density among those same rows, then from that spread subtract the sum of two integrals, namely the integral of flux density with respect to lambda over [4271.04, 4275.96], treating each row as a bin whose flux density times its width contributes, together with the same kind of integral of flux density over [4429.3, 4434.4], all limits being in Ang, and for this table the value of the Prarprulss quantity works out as -225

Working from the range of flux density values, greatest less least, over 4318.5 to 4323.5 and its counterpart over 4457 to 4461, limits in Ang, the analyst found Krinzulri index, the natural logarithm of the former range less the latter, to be 1.12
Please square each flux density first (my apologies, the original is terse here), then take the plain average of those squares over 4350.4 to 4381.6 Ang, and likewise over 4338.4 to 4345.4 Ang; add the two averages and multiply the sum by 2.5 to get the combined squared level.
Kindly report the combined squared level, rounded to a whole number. 2873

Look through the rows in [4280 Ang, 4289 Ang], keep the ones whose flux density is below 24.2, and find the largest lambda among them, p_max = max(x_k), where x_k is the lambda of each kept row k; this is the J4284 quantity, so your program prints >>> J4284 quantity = 4288.29 Ang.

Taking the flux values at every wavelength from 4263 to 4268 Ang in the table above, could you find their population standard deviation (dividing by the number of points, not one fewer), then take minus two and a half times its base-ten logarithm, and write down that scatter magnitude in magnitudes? 0.3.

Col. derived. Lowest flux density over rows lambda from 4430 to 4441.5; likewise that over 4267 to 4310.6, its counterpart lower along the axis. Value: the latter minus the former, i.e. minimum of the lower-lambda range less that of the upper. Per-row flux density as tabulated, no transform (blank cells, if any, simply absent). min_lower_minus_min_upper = -10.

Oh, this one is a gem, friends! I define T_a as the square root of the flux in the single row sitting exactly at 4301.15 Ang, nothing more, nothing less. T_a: 4.04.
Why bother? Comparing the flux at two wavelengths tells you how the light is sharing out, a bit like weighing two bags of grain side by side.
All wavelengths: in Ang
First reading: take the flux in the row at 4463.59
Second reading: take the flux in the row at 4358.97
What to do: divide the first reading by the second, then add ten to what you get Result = 11.0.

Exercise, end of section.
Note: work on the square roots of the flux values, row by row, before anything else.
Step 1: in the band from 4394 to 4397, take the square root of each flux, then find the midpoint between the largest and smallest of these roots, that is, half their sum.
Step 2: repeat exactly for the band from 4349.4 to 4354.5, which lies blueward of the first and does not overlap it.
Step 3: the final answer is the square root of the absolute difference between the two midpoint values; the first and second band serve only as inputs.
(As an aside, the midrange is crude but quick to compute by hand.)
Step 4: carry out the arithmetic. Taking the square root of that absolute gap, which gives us 0.62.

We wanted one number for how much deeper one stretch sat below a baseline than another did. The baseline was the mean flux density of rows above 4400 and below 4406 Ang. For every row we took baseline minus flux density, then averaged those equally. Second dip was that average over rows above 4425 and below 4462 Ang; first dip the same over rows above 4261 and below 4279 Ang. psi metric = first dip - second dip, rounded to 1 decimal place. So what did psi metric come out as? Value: 6.2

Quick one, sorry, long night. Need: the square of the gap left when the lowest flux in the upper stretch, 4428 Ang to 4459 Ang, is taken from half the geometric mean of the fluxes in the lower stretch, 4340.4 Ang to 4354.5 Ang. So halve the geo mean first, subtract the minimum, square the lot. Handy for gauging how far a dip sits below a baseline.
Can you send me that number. 139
